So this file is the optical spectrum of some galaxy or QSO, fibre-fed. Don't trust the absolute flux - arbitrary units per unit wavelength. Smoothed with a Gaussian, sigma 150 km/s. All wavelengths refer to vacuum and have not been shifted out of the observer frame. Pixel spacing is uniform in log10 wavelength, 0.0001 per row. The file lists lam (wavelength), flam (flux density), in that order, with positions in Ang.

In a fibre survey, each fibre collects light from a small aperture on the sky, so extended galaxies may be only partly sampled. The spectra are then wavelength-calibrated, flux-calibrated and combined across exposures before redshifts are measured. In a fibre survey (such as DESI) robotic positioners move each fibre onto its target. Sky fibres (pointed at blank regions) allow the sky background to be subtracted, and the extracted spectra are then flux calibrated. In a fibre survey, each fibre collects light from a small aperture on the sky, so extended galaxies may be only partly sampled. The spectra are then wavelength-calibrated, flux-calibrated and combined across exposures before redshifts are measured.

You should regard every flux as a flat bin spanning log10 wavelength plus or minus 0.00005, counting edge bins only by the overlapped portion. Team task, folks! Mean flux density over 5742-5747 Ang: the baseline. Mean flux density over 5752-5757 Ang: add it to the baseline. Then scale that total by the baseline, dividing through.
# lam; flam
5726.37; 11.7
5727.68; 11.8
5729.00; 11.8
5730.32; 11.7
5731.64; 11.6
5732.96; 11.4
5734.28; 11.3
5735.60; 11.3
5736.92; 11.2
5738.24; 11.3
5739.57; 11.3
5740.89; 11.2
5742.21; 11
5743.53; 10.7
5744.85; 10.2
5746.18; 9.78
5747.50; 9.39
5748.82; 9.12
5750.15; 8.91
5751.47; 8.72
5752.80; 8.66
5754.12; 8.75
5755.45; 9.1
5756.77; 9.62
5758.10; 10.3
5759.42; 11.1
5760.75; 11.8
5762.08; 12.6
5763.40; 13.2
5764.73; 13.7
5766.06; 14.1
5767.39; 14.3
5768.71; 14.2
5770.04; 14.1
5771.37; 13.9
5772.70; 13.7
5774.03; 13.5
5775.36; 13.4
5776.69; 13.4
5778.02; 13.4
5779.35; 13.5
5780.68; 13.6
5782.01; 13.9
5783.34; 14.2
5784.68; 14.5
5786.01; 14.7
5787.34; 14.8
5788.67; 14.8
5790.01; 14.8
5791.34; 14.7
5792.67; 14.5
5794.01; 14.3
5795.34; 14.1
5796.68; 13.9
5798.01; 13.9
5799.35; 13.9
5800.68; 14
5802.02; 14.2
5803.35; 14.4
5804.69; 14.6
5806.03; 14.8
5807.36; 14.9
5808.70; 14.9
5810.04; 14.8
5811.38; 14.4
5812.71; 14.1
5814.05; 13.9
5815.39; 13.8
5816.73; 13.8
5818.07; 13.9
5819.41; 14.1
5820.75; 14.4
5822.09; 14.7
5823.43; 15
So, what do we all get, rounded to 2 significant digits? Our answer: 1.9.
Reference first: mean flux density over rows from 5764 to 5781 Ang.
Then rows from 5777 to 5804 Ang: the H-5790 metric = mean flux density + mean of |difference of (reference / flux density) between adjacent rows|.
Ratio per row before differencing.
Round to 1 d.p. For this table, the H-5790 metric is 14.2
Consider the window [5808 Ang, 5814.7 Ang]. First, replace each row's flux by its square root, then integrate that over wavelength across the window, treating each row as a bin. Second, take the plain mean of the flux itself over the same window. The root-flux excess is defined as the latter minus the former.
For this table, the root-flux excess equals -11.0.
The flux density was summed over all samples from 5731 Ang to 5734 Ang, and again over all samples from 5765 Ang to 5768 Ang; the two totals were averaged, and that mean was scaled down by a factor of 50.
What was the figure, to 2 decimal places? 0.51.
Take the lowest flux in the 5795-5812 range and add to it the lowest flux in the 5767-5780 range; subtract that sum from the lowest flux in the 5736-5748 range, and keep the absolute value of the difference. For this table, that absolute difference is 18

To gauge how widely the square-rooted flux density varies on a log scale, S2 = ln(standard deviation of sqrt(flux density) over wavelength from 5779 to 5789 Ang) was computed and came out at -2.7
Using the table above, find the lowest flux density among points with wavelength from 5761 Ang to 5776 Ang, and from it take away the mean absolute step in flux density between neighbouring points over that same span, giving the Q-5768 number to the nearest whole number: 12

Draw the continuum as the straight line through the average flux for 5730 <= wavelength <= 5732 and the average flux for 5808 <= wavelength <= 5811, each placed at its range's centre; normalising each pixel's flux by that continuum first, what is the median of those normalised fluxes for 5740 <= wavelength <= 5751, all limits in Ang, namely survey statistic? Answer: 0.82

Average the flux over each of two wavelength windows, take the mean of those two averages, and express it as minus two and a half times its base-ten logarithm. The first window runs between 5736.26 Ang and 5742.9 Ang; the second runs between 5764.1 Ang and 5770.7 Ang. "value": -2.75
